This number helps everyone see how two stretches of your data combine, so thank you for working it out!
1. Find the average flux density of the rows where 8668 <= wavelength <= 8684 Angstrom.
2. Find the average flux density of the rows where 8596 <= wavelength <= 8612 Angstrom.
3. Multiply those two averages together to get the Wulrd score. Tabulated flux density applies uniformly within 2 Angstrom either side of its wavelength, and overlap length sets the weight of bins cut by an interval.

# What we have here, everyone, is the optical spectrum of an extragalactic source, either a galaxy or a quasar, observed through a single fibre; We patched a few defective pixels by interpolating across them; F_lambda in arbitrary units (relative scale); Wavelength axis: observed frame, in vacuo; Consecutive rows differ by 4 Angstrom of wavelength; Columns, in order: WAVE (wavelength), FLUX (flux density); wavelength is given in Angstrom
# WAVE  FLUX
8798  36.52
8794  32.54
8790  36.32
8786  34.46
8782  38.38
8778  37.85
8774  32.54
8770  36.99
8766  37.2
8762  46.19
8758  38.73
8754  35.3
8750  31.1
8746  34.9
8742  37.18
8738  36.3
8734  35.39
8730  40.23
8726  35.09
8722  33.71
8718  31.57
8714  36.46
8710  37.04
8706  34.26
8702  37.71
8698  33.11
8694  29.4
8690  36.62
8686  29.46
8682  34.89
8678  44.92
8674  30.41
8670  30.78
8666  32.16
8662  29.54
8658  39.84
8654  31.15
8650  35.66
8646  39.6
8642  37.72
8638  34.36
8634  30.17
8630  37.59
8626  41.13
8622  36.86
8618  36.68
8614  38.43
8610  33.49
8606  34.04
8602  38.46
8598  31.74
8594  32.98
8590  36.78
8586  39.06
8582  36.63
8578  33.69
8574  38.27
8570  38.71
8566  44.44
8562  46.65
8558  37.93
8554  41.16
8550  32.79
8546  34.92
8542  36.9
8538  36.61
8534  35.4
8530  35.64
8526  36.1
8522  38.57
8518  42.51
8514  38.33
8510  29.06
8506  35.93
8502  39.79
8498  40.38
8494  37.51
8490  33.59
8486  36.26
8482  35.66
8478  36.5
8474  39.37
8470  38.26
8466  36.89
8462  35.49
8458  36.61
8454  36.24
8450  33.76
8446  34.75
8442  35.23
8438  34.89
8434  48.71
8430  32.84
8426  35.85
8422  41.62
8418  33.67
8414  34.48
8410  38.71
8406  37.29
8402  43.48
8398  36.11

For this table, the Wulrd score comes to 1214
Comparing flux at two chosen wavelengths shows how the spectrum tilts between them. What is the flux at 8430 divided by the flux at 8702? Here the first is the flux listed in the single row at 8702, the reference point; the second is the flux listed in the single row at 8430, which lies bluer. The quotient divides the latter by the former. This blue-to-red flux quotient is 0.87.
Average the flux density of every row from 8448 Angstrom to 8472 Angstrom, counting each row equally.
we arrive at 36.2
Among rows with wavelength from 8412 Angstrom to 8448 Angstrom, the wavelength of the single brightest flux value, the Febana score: 8434 Angstrom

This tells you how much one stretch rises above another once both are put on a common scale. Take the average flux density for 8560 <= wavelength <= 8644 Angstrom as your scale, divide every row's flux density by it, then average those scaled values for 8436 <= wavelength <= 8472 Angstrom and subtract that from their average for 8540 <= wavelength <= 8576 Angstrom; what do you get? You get 0.09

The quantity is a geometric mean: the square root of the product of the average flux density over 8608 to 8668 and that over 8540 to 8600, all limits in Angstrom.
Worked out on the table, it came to 36.6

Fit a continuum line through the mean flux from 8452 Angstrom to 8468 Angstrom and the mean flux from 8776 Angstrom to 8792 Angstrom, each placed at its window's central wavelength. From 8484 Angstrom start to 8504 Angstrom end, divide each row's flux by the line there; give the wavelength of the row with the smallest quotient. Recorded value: 8490 Angstrom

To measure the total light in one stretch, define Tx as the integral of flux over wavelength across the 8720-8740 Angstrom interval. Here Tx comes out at 723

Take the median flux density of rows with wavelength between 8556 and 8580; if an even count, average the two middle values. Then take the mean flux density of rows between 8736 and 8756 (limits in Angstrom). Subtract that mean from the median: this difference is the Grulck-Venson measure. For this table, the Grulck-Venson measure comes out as 3.5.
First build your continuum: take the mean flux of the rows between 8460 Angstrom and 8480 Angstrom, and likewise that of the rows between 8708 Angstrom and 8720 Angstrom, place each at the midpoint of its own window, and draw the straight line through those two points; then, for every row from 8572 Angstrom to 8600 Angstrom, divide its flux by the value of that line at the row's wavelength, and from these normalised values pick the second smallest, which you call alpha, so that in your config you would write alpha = 0.91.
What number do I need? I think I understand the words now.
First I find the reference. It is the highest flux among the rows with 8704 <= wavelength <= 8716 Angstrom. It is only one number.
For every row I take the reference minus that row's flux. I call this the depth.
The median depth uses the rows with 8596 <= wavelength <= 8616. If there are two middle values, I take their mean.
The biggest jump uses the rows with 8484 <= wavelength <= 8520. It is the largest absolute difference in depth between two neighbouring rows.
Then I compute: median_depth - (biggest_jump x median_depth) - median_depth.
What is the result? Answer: -28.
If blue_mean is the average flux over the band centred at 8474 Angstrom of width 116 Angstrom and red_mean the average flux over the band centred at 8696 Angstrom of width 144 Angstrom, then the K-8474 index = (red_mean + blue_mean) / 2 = 36.2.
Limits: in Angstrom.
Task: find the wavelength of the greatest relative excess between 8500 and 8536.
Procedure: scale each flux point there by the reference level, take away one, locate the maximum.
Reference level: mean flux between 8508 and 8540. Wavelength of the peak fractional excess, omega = 8518 Angstrom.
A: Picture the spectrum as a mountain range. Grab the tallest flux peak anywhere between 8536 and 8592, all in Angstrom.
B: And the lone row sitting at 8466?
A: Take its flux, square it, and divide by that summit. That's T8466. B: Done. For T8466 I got 29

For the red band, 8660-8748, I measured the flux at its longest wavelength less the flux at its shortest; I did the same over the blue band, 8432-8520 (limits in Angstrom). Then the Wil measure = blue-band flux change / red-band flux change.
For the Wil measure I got -1.2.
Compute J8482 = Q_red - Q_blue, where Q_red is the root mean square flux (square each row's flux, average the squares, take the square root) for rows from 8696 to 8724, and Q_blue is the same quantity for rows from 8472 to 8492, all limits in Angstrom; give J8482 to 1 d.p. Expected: -1.4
